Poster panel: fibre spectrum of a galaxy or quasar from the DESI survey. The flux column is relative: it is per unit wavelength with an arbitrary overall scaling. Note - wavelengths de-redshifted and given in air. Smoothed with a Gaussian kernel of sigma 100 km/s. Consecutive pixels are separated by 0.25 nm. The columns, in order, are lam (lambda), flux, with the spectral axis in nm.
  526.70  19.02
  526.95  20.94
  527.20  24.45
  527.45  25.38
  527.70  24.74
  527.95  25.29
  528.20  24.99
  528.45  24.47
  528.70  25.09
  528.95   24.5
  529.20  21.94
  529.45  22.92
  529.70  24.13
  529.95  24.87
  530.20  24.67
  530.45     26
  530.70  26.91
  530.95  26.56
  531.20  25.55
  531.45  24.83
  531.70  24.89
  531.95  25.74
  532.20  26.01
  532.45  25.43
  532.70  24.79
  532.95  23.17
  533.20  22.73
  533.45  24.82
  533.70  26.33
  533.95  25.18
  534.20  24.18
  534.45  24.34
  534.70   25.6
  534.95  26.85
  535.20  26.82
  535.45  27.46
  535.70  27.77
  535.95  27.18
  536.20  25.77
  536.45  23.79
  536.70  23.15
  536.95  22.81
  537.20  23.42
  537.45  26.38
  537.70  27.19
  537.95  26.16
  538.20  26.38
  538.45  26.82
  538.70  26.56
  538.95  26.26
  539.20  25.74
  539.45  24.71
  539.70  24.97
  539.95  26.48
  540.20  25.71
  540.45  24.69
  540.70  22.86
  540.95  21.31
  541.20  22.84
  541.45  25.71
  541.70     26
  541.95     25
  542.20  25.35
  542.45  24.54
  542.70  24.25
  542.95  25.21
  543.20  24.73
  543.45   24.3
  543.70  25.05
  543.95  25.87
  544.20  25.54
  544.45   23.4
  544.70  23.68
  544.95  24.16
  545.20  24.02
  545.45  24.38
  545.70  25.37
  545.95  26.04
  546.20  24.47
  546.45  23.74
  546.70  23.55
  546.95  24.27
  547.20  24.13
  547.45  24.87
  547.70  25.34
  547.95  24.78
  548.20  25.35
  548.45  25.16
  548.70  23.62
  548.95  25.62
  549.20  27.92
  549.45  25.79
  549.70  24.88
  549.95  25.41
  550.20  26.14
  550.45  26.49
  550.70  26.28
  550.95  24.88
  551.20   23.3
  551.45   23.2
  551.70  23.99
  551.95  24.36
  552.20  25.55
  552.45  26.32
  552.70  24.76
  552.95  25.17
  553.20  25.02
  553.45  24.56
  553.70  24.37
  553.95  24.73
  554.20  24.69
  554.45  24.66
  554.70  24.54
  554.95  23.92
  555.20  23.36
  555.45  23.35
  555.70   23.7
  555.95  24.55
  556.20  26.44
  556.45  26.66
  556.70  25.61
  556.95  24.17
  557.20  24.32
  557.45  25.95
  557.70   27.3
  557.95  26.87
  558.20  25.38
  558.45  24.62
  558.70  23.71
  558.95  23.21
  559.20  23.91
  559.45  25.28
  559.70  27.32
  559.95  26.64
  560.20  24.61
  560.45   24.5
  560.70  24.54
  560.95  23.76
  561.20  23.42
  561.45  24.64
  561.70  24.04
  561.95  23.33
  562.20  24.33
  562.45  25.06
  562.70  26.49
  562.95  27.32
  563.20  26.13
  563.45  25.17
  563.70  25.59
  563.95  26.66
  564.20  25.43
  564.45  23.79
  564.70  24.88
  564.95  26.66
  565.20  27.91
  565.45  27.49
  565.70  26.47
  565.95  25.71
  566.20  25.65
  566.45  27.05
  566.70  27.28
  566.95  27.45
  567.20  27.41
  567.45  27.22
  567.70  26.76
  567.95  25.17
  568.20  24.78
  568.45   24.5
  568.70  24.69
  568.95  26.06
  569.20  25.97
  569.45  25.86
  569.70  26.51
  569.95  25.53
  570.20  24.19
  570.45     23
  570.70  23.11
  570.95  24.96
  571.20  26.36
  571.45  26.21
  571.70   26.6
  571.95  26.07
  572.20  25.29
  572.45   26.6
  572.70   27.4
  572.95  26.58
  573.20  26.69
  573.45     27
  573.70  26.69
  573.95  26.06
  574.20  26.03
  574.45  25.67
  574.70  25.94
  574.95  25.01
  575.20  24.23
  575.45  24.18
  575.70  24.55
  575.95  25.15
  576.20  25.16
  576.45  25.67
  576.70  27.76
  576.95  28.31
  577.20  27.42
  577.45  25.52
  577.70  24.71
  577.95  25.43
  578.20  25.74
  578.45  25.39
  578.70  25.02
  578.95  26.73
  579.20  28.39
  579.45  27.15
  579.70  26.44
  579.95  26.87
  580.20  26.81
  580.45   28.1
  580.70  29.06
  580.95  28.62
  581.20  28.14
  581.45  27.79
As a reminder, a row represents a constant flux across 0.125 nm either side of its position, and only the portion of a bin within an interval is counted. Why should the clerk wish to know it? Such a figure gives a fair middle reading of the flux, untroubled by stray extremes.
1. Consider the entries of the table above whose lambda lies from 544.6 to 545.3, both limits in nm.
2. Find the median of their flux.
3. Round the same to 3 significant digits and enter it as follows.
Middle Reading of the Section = 24.0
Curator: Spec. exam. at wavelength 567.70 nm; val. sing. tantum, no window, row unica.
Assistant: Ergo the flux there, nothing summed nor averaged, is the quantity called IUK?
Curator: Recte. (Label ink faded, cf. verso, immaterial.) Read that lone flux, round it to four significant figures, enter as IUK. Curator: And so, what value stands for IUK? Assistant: 26.76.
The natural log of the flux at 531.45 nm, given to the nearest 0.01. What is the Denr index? 3.21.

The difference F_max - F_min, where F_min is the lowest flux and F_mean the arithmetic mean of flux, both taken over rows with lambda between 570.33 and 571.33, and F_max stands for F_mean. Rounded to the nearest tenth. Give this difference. 1.4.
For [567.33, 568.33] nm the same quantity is 1.2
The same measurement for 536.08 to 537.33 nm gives 1.0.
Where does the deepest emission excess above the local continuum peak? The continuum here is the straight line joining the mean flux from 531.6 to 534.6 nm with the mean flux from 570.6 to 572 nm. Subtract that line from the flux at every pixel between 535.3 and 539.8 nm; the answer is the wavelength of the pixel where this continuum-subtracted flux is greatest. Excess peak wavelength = 535.70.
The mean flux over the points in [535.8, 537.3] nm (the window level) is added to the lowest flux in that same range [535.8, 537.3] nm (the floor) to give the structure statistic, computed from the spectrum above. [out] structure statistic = 47.2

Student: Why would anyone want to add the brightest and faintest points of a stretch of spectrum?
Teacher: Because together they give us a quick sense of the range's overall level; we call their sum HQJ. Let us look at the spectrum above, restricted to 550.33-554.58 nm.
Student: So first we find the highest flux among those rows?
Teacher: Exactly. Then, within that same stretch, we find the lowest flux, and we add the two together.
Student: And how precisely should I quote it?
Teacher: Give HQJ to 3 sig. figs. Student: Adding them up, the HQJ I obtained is 49.7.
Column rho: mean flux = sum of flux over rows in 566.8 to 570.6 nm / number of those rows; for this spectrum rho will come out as 25.7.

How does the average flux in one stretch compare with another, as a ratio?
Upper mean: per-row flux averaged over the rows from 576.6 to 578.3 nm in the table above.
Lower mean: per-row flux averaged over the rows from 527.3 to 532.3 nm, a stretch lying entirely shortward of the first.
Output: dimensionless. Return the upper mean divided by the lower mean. 1.058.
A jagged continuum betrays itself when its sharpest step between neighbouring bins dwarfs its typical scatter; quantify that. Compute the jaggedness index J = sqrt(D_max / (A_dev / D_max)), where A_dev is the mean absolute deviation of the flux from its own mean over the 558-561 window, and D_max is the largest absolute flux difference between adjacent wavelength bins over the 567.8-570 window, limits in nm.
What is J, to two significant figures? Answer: 1.4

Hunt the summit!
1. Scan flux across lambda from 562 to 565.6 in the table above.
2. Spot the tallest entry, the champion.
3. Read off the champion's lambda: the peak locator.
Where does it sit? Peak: 565.20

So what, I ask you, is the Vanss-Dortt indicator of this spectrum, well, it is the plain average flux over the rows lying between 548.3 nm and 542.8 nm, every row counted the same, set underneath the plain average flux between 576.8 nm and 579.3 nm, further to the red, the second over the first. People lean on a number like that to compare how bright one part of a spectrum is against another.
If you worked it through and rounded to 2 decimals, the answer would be 1.07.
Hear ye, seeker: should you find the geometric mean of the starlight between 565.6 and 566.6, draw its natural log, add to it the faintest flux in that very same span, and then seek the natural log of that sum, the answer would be 3.36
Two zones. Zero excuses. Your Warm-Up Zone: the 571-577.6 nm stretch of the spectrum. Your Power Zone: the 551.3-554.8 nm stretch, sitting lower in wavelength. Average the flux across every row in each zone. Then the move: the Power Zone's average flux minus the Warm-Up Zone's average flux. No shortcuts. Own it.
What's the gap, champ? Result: -1.4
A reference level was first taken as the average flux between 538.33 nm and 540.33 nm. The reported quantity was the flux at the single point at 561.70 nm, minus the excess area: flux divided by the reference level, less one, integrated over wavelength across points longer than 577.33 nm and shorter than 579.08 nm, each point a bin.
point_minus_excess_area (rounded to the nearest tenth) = 24.1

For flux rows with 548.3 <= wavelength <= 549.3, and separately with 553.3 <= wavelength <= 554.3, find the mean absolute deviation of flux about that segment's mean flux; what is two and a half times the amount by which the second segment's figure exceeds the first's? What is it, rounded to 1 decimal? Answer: -2.7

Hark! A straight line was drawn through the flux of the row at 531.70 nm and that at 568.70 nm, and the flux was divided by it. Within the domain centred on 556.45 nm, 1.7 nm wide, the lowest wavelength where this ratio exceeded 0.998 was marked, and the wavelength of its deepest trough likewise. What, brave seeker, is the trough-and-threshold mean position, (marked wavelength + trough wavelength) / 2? 555.95 nm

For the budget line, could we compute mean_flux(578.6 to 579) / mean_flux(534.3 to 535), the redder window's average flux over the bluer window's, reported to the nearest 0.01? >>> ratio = 1.01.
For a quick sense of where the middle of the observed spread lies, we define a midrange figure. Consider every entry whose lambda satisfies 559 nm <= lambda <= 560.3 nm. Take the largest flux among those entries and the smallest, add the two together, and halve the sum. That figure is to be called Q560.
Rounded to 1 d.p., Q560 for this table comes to 25.6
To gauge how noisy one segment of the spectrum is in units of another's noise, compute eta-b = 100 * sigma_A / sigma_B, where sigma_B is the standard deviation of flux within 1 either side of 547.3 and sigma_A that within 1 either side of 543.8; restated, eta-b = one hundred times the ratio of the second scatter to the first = 127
